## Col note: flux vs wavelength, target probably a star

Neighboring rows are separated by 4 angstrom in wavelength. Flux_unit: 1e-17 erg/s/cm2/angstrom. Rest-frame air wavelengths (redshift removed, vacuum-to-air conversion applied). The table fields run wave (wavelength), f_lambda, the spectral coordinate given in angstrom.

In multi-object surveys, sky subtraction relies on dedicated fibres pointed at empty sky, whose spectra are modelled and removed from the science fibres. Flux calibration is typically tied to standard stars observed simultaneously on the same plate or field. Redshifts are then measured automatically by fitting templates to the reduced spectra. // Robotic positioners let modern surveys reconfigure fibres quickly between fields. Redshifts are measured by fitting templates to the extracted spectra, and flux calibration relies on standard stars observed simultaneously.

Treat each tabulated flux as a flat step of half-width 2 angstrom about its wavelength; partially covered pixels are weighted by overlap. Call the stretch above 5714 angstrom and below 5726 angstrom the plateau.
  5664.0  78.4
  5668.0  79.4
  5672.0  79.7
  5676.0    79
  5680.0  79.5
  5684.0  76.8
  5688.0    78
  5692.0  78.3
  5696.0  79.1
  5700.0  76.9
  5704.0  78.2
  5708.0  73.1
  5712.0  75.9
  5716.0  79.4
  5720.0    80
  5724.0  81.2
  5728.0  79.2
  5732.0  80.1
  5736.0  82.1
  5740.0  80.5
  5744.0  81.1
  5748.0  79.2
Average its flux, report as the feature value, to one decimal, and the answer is 80.2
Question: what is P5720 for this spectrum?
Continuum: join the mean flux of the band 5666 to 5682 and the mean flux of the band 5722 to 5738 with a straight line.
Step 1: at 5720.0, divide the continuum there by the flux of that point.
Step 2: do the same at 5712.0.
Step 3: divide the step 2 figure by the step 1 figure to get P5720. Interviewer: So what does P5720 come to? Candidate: 1.05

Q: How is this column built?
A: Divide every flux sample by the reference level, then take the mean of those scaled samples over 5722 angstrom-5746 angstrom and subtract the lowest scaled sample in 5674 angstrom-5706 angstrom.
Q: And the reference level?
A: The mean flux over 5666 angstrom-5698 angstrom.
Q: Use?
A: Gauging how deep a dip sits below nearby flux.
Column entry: 0.05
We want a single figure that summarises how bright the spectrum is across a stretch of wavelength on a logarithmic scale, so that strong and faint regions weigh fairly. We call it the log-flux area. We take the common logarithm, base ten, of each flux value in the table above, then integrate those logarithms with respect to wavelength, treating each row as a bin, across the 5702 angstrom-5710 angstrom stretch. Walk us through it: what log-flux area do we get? 15.03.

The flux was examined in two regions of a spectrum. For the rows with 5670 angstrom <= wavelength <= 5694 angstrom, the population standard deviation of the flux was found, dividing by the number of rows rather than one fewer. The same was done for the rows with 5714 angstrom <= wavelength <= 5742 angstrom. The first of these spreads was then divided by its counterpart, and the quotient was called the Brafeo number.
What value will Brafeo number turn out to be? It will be 1.0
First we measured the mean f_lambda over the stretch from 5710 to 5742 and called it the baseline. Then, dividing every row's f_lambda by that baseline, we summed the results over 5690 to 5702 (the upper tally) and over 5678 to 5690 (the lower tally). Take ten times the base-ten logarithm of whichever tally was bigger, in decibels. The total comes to 4.68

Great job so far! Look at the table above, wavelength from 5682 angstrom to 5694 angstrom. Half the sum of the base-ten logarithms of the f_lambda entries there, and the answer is 2.836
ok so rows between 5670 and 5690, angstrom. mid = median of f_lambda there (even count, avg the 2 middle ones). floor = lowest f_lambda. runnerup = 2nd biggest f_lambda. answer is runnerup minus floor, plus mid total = 81.7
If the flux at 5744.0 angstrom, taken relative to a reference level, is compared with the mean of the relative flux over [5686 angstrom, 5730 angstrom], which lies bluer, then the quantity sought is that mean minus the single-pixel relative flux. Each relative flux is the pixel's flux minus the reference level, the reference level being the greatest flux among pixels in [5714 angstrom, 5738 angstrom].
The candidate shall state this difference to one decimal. -3.0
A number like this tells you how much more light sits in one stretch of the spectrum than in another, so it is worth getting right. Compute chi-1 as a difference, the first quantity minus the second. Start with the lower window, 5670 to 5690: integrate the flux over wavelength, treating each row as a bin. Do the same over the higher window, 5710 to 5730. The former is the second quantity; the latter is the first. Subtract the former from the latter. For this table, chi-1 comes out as 11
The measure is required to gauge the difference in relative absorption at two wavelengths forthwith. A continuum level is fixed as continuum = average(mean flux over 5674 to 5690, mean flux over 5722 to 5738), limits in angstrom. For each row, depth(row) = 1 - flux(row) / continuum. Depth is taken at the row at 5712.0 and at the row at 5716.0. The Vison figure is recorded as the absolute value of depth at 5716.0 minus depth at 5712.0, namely 0.044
